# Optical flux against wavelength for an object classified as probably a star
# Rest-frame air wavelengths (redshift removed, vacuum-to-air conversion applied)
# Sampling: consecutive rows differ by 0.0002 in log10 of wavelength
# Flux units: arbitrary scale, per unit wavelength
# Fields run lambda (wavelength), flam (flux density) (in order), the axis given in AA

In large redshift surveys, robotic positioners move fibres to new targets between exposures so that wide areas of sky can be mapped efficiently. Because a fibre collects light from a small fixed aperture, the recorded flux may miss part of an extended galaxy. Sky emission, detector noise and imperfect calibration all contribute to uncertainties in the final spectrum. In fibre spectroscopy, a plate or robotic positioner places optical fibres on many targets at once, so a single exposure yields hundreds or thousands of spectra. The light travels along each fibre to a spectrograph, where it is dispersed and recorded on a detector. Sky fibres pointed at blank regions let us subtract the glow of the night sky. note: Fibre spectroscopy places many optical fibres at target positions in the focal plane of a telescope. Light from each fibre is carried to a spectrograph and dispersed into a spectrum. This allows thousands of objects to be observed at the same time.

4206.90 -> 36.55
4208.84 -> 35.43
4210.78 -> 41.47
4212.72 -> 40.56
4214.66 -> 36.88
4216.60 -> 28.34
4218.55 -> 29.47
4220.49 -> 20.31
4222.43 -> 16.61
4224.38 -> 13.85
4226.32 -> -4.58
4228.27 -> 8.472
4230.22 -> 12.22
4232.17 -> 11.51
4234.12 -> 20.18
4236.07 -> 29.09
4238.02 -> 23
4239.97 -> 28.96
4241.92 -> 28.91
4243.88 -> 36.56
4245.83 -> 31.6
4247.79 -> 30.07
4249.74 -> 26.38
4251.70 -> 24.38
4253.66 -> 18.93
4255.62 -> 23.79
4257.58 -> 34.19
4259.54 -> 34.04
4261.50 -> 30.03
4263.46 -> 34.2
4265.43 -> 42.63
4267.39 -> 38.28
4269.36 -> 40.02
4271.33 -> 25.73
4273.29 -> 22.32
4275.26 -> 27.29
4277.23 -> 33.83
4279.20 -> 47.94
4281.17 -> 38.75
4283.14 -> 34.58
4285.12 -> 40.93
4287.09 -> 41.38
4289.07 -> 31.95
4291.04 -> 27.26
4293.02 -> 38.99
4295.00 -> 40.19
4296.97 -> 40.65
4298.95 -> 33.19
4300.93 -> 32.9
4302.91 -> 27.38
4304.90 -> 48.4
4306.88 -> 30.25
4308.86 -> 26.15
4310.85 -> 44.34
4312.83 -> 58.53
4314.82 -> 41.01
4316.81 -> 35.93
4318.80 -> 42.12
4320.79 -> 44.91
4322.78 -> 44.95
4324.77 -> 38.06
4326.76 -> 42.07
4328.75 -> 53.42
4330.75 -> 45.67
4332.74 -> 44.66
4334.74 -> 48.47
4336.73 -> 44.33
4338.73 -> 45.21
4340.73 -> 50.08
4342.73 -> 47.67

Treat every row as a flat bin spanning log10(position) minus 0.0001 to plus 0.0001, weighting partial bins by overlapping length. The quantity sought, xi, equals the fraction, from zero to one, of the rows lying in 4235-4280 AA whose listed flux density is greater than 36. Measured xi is 0.22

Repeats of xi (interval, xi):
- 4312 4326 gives 0.86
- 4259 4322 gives 0.50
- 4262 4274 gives 0.50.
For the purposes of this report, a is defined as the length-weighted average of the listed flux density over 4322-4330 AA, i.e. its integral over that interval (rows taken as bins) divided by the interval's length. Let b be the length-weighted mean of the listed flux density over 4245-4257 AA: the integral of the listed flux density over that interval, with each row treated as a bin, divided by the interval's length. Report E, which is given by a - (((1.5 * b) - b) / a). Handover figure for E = 44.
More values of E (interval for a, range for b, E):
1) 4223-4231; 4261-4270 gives 5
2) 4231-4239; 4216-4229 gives 20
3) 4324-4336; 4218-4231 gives 45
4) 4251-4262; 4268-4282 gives 27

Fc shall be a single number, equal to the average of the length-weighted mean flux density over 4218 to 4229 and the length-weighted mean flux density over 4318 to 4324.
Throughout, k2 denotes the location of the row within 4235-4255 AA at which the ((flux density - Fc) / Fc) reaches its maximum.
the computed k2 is 4243.88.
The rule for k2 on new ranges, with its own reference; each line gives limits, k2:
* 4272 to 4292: 4279.20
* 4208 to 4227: 4210.78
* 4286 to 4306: 4304.90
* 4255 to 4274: 4265.43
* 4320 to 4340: 4328.75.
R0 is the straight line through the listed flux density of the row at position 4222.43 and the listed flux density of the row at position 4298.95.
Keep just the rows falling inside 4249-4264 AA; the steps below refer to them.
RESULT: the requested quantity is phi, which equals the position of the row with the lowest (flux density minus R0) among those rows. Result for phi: 4253.66 AA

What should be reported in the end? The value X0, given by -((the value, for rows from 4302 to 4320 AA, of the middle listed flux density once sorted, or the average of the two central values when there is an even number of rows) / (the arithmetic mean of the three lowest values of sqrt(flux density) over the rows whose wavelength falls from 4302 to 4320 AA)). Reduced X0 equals -7.8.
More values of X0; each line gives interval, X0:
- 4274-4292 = -6.4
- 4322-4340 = -7.0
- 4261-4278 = -6.8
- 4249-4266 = -6.4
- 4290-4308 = -6.2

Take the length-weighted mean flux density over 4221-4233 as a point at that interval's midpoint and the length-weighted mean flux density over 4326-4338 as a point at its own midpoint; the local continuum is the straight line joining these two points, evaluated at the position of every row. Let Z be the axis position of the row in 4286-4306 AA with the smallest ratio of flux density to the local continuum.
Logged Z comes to 4302.91 AA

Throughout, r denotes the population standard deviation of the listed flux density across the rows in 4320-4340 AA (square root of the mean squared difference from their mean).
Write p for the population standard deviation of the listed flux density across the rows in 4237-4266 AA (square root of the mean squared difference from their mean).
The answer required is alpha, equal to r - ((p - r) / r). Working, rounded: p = 6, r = 3.7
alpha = 3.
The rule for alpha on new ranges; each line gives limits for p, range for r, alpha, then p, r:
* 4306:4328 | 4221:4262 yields 10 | 8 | 10.0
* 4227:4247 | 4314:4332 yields 4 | 9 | 4.7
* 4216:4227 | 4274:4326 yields 7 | 11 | 7.6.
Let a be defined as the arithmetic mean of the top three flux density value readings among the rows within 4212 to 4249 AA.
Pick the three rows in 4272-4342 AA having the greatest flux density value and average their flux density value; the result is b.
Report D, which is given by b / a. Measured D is 1.42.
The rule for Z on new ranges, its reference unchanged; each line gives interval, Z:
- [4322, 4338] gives 4324.77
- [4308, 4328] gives 4308.86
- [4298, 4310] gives 4308.86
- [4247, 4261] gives 4253.66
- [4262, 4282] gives 4273.29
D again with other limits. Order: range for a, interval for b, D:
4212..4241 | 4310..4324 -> 1.39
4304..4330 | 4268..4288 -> 0.81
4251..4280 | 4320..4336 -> 1.13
